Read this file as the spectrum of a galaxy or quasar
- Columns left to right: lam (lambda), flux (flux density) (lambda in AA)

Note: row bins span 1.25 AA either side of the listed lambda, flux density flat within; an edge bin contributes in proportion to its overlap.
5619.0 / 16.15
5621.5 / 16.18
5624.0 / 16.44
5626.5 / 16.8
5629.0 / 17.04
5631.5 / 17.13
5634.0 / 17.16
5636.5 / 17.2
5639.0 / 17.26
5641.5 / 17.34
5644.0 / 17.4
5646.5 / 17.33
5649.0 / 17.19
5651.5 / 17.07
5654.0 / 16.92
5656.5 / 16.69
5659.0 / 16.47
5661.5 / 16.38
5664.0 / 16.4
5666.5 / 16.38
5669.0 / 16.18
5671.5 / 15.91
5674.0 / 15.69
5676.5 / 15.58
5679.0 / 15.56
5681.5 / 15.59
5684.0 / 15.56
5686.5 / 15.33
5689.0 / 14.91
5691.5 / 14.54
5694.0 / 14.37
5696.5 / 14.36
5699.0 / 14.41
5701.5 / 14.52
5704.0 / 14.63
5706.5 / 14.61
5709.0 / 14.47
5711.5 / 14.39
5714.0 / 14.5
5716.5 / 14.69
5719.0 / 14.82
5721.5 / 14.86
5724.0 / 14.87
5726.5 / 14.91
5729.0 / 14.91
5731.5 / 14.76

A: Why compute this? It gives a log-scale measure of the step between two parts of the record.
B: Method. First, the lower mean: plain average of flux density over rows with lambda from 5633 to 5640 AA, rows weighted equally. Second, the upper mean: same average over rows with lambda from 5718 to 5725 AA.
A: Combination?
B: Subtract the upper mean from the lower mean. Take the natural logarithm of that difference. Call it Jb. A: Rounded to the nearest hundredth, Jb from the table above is 0.86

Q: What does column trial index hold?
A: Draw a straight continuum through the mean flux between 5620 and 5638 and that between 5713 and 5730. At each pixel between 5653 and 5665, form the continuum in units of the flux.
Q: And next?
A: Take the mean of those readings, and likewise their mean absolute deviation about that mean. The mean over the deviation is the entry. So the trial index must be 141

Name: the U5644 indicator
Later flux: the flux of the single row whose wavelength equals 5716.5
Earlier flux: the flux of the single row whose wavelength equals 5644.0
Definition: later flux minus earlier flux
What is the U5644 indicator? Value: -2.7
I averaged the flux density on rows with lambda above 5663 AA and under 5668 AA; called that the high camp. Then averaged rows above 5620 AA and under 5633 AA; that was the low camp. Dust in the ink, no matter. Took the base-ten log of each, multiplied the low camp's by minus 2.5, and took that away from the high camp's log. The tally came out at 4.27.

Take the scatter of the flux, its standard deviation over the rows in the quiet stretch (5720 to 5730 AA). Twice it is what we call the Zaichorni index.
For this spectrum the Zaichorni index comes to 0.05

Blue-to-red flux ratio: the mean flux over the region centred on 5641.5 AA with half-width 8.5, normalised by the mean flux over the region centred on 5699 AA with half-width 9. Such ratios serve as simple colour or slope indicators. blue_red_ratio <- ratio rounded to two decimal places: 1.19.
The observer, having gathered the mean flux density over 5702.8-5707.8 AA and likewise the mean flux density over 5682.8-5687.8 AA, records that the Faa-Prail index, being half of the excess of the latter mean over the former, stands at 0.41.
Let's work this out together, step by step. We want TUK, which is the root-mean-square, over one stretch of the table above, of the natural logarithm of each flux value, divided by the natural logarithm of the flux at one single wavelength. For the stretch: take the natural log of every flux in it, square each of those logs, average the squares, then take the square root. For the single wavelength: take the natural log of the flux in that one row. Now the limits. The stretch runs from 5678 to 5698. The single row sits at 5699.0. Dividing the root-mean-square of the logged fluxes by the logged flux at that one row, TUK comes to 1.016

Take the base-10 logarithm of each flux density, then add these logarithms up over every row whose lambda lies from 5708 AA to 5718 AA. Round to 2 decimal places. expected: 4.65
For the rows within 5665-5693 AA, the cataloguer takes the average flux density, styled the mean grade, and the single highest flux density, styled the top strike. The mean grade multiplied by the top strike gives 255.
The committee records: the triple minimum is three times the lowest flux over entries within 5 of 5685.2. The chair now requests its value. 45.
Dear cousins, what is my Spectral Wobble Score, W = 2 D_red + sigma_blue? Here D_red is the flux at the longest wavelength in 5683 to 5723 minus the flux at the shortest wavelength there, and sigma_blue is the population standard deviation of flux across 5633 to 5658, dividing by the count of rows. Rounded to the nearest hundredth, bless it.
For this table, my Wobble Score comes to -1.20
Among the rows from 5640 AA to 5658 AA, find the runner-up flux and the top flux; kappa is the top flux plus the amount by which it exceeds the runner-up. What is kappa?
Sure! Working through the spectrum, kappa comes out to 17.5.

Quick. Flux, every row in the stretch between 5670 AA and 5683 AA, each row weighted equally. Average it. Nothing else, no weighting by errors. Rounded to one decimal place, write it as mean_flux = 15.7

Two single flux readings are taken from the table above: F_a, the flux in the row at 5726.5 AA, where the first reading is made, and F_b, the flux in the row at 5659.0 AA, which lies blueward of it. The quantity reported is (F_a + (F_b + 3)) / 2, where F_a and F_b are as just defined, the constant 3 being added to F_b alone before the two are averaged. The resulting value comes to 17.2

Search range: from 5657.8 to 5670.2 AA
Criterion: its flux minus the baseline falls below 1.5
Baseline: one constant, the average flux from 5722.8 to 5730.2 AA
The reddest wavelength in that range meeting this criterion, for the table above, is 5669.0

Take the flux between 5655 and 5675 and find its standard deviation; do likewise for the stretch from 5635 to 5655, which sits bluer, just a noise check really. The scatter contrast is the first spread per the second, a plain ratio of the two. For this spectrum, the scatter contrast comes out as 2.0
